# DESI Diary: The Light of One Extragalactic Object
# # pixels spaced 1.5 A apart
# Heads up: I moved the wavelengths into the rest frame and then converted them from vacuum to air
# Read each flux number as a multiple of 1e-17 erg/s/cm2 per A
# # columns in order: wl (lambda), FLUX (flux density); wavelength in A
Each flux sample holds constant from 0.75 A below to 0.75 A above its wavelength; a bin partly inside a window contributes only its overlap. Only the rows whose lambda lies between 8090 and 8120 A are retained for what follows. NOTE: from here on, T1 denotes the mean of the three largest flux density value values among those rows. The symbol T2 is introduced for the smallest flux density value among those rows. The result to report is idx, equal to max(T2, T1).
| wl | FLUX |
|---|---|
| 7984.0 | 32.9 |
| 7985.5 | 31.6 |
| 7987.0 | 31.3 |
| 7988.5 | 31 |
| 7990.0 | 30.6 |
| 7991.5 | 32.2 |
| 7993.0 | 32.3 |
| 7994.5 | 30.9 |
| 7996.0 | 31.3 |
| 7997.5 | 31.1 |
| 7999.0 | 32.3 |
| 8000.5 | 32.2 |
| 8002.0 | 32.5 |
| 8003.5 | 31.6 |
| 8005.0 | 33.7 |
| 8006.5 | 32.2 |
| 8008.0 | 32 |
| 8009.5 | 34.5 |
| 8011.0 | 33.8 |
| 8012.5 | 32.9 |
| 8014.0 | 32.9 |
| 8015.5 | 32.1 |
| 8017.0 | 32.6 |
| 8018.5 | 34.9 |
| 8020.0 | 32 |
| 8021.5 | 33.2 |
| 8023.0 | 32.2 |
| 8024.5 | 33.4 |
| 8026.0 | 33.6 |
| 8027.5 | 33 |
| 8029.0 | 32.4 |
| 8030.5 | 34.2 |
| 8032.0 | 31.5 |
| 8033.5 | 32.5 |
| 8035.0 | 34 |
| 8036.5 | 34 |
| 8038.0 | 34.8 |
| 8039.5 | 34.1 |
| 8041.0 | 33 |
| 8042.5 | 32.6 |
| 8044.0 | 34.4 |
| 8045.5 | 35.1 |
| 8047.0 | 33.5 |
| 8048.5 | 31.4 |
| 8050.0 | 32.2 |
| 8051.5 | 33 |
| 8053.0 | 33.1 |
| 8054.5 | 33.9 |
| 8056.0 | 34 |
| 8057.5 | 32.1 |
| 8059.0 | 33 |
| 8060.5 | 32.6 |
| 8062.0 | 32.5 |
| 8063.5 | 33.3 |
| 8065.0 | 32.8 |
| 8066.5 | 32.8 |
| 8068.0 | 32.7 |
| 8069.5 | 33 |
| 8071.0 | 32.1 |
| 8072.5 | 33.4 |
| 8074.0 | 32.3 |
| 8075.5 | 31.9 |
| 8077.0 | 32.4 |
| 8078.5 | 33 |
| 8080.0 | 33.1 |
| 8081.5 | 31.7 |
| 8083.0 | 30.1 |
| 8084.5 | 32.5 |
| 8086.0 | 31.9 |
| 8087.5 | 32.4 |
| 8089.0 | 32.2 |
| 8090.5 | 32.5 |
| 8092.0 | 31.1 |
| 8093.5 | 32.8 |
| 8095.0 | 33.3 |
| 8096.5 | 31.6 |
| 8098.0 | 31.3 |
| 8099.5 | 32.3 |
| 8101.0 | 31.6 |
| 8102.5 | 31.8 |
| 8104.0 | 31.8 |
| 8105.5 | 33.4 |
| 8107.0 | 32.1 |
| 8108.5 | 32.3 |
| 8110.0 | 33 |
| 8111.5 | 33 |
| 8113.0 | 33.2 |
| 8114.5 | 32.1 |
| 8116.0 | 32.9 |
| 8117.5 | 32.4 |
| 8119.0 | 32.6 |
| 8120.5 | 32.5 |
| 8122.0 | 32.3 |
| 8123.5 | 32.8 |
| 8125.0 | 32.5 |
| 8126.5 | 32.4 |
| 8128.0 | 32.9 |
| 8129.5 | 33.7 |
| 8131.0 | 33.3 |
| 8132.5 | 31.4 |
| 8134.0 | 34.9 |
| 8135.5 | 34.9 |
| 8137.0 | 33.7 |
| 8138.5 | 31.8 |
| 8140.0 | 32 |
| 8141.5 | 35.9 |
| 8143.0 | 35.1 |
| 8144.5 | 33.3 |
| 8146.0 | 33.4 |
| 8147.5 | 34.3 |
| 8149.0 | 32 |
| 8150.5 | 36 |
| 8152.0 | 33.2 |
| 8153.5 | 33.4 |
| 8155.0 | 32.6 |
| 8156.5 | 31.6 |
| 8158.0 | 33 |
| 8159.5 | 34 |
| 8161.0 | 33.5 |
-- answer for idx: 33.3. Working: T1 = 33.3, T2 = 31.1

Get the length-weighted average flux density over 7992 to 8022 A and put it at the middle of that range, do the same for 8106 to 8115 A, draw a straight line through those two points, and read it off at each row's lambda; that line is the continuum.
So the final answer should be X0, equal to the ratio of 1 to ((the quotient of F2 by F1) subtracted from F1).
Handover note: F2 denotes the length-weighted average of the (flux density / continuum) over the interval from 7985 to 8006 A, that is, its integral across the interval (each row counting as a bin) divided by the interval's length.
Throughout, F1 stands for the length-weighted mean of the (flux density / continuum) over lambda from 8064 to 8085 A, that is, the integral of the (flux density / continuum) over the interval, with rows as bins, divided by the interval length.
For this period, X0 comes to 84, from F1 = 0.994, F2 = 0.98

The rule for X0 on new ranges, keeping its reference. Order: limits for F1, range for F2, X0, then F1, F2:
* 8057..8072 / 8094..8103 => 39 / 1.003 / 0.98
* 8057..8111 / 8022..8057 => -26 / 0.992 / 1.02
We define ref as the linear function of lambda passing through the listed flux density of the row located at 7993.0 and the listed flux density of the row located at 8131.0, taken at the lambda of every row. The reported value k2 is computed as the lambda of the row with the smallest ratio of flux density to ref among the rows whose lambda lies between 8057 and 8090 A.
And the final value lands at 8083.0 A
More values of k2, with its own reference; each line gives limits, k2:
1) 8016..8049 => 8048.5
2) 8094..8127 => 8098.0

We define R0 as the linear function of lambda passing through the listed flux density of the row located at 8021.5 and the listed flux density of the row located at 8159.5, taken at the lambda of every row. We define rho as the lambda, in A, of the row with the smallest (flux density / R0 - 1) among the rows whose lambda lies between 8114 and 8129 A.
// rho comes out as 8114.5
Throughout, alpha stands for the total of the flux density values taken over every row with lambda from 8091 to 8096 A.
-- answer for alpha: 97.2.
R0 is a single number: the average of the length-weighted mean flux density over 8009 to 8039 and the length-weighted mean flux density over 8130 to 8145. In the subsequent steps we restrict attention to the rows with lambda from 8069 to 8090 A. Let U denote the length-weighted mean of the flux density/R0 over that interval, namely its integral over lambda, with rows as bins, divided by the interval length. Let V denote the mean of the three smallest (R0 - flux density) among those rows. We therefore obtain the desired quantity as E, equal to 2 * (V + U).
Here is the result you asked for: 2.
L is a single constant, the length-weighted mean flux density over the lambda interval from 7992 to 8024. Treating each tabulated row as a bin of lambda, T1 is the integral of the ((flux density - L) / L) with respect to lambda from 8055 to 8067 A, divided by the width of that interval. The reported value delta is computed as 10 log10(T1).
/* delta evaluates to -19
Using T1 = 0.011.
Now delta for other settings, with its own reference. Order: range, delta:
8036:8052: -15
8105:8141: -20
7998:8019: -21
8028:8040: -16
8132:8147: -15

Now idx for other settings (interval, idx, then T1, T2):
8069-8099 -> 33.3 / 33.3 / 30.1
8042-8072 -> 34.5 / 34.5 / 31.4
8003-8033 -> 34.5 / 34.5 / 31.5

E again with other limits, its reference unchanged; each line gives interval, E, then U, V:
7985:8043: -1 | 0.977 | -1.3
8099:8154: -2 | 0.988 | -2.2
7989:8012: 1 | 0.963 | -0.6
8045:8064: 0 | 0.988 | -0.9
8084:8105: 3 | 0.960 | 0.6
